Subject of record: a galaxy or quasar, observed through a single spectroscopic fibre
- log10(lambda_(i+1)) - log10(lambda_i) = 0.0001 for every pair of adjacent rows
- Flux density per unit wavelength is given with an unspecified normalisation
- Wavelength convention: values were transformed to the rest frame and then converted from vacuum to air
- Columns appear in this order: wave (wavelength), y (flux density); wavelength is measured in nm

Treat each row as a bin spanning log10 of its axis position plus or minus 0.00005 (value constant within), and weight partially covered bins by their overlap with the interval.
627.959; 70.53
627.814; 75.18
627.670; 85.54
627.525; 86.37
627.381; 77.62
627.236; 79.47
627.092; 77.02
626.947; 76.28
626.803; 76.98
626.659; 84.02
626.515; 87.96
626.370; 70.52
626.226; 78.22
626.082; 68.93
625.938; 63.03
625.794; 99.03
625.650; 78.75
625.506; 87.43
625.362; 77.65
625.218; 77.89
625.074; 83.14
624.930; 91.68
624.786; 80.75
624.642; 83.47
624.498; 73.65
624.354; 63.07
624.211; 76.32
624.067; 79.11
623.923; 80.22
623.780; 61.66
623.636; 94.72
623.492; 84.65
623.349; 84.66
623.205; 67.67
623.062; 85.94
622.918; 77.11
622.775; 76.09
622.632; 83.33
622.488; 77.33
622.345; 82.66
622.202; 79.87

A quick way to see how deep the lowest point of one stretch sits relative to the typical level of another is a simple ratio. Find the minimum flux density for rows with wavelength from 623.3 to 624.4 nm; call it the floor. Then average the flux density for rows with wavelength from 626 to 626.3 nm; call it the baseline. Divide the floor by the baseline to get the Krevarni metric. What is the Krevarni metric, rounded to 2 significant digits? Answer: 0.84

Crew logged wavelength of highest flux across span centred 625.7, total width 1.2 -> 625.794 nm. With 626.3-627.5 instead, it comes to 626.515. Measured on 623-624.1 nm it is 623.636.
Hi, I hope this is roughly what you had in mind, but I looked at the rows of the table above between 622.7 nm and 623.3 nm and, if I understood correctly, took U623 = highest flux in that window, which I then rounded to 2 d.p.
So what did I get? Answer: 85.94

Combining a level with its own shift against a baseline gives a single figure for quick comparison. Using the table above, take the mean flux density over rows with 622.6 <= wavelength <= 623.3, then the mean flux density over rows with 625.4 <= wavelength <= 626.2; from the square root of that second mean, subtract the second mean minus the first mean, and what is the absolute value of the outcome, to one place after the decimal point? 7.5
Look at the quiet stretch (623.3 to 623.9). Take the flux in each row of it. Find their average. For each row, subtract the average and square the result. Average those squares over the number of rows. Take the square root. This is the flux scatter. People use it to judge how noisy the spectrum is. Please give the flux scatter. 12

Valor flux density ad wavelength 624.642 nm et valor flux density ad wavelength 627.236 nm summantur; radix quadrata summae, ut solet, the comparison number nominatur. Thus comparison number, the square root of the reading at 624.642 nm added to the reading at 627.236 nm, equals 12.76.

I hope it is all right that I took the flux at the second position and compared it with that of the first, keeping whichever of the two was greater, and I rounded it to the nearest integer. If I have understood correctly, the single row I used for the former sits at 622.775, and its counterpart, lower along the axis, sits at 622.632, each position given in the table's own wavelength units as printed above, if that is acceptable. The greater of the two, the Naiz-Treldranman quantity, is 83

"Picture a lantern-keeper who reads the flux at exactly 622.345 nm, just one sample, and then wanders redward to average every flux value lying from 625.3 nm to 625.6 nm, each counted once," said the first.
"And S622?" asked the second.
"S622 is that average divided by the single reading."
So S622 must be 1.00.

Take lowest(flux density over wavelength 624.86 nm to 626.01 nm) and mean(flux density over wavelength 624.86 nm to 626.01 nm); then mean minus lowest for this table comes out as 19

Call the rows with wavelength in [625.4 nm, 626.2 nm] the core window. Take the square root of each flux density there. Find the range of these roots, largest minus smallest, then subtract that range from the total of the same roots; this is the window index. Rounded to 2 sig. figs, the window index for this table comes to 42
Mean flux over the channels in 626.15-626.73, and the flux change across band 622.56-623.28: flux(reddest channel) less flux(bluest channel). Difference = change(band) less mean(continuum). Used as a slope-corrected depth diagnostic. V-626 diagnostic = -96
